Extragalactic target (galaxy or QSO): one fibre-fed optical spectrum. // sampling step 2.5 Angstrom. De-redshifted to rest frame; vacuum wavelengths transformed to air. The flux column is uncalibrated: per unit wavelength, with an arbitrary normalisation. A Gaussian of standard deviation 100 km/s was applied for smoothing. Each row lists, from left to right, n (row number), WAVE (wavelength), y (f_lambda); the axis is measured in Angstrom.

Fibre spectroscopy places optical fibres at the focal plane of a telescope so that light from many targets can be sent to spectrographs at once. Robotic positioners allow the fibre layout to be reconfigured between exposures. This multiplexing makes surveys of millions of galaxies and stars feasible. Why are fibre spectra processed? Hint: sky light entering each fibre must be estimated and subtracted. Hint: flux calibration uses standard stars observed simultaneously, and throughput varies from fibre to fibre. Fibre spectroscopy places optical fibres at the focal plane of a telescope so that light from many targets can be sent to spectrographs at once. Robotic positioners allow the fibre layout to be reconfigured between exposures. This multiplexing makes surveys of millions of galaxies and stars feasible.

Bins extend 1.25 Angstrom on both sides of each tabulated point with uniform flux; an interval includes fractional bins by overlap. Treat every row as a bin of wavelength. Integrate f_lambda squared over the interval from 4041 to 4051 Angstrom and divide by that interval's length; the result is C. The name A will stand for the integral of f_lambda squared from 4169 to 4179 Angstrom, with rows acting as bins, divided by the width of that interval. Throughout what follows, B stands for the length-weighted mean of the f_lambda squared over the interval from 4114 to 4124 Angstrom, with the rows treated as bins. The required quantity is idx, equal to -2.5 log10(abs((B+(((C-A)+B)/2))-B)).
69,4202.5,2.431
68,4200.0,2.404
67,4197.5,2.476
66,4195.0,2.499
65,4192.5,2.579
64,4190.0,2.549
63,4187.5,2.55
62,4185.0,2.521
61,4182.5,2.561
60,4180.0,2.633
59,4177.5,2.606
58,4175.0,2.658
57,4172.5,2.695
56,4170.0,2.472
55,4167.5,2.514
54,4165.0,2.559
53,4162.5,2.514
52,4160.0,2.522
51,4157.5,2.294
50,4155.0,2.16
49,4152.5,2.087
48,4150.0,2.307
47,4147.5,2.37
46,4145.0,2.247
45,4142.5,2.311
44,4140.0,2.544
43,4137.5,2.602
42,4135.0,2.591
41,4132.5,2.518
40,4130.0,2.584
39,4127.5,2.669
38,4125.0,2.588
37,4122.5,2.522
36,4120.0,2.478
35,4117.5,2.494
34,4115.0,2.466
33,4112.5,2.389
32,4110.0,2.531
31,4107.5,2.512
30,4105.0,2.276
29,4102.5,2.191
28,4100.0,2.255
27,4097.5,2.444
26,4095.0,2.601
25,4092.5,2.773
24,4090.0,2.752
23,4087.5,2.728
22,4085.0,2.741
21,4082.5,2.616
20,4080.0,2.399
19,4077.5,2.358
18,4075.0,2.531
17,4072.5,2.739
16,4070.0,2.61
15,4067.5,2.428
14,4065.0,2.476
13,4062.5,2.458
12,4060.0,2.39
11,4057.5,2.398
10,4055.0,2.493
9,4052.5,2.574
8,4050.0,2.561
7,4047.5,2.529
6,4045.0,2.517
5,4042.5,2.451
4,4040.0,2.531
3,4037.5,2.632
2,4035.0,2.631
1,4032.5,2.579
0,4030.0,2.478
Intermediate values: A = 6.8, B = 6.22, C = 6.3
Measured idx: -1.14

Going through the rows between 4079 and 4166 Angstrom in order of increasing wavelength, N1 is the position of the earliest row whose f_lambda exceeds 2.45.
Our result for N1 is 4082.5 Angstrom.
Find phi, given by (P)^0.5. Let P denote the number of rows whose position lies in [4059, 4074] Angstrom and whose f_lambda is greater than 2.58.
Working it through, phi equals 1.4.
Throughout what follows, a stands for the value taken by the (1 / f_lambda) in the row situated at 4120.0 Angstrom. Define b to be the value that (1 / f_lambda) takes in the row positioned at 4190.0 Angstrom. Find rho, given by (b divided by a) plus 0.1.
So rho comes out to 1.072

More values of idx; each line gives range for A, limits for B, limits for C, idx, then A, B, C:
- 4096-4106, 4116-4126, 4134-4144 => -1.41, 5.3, 6.34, 6.3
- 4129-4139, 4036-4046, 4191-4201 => -1.20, 6.6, 6.43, 6.2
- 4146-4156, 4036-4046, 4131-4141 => -1.51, 5.0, 6.43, 6.6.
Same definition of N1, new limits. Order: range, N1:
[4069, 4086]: 4070.0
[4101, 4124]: 4107.5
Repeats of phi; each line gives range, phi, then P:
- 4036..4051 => 1.0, 1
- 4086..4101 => 2.0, 4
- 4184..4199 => 0.0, 0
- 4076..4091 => 2.0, 4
